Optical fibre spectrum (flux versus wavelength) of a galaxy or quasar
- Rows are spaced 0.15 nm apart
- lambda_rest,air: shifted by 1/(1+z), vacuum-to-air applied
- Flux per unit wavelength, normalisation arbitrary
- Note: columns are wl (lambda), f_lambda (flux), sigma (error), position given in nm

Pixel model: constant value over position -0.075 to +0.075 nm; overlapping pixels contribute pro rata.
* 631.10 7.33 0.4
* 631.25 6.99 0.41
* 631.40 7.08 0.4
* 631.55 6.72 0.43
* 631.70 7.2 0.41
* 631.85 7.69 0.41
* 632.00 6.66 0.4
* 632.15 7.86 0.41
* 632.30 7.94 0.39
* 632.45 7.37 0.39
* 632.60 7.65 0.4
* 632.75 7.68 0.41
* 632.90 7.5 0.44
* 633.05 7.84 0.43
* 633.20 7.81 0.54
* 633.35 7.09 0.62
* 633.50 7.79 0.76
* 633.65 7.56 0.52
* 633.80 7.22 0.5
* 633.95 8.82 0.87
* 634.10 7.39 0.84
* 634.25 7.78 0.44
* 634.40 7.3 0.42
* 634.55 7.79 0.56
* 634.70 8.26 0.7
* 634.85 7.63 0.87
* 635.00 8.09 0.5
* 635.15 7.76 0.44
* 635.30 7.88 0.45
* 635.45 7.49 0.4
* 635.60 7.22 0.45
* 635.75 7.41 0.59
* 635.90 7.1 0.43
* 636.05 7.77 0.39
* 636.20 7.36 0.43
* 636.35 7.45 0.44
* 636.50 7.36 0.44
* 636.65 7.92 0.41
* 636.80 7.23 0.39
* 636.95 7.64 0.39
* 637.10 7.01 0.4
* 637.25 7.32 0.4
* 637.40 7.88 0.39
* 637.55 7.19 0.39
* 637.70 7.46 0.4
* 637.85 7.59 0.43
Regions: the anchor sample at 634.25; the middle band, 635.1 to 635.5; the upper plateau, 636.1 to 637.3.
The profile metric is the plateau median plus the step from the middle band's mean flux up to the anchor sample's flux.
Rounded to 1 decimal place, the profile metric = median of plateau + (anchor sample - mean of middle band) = 7.4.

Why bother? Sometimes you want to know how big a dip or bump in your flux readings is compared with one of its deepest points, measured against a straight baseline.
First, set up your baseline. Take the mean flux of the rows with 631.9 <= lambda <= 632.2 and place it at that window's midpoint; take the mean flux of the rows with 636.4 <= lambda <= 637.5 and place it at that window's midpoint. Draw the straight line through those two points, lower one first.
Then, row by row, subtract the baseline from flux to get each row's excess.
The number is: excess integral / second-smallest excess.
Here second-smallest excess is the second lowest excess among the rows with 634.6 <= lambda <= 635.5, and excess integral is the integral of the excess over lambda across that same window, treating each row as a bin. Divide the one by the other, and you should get 1.7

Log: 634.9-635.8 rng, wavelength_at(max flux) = 635.00 nm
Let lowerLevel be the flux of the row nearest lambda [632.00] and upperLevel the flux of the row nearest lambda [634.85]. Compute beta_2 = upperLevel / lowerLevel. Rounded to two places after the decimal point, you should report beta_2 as 1.15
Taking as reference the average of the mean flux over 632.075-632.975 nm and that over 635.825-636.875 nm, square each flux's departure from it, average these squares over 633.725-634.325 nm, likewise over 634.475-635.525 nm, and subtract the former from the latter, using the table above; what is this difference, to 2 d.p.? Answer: -0.31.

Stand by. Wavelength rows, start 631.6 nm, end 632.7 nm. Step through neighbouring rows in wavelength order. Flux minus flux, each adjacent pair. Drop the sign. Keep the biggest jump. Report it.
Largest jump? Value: 1.2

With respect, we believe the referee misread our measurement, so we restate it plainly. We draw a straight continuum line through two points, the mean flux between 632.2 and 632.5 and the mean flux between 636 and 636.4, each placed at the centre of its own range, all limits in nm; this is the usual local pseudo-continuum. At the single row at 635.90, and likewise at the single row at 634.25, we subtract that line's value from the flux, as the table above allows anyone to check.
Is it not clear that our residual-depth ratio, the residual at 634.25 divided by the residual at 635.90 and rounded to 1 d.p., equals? -0.4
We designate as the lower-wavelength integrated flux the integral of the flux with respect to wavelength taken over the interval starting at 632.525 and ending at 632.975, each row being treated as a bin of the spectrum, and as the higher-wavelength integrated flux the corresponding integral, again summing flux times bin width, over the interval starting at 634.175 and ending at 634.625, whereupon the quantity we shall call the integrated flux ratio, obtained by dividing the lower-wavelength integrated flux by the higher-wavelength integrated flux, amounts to 1.00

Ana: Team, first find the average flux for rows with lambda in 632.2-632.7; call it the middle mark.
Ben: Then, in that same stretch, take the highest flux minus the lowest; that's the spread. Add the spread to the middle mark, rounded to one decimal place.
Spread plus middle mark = 8.2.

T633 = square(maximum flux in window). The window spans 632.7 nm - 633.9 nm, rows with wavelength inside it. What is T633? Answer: 61.5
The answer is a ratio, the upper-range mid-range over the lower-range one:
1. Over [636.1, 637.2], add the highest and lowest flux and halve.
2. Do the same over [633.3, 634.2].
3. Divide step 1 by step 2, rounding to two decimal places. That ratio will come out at 0.94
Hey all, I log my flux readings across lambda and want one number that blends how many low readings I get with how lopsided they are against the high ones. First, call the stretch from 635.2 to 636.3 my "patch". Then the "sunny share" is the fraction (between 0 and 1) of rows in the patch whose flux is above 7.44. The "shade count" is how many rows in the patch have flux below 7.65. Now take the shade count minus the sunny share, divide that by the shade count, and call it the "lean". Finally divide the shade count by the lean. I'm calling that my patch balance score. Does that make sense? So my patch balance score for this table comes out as 5.5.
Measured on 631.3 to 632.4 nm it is 4.5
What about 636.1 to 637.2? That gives 6.5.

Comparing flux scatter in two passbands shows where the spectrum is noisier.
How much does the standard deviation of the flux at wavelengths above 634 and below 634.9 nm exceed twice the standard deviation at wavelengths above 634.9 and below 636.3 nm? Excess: -0.31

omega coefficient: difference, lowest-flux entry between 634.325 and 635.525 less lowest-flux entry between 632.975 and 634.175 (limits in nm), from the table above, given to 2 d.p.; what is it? 0.21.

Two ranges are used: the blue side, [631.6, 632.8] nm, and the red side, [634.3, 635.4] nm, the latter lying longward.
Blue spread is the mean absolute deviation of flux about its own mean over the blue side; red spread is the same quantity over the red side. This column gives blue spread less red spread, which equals 0.10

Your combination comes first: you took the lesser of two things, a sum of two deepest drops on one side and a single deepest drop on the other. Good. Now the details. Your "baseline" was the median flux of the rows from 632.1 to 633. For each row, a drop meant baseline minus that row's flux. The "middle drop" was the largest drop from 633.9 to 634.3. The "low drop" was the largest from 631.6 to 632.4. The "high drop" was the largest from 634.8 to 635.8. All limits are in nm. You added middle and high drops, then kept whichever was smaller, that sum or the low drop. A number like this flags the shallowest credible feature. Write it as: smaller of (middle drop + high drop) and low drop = 0.72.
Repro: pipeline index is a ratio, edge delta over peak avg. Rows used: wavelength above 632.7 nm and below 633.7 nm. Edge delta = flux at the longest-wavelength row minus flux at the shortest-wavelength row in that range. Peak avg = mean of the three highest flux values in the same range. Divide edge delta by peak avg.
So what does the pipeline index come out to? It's -0.015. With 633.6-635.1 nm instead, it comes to 0.063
